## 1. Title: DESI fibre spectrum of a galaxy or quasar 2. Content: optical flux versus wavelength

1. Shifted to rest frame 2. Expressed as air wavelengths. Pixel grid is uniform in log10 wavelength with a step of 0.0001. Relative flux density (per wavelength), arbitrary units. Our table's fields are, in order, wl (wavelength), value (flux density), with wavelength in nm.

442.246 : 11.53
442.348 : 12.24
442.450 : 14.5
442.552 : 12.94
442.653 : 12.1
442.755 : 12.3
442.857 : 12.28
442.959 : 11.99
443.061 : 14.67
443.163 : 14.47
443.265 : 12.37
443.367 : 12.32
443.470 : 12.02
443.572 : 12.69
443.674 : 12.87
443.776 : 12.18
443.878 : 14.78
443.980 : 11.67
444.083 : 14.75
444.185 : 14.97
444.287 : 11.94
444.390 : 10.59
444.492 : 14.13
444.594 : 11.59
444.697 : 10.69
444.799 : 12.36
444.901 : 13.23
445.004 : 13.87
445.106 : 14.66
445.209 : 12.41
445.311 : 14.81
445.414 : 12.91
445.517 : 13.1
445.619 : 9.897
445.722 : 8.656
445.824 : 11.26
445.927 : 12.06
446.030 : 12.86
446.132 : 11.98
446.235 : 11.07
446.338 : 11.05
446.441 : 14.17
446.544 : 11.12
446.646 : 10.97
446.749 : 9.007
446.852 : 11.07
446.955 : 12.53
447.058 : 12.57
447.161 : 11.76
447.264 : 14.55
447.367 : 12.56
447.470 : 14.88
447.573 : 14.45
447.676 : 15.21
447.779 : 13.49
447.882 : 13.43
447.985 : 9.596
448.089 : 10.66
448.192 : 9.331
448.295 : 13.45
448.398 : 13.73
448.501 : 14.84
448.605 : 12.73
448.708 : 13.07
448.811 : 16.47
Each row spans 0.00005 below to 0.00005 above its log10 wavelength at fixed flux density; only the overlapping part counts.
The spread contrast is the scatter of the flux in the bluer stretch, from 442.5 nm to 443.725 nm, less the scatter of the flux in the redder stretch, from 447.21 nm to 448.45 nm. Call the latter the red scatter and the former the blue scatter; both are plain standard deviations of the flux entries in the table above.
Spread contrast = -1.1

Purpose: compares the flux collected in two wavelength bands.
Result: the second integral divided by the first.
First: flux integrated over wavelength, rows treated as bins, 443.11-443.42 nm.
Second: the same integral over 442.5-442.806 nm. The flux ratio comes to 0.95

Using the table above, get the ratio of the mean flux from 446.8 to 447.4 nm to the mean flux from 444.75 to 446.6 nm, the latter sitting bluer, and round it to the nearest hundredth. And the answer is 1.02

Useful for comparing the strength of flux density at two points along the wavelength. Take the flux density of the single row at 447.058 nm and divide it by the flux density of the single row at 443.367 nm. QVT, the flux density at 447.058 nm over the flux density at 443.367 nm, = 1.02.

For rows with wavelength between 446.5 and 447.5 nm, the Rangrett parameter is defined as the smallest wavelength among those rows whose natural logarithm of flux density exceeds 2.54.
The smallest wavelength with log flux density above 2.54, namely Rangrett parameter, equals 447.264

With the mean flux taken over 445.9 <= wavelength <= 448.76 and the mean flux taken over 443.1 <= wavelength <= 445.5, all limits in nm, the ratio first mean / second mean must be 0.959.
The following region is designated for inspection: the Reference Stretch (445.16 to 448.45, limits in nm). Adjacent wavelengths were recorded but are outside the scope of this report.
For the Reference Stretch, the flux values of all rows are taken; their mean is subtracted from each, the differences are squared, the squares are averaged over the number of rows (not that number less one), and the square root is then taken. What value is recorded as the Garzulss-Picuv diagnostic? 1.8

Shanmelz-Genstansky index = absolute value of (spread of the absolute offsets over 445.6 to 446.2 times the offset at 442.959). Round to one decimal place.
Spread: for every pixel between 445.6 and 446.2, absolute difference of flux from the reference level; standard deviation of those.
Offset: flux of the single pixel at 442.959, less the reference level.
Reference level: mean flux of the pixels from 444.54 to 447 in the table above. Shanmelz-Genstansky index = 0.0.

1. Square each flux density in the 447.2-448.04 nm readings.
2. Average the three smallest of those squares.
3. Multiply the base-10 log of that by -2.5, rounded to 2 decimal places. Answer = -5.39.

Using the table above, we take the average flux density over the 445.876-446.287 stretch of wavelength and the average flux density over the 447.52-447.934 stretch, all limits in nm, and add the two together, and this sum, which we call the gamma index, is 26.1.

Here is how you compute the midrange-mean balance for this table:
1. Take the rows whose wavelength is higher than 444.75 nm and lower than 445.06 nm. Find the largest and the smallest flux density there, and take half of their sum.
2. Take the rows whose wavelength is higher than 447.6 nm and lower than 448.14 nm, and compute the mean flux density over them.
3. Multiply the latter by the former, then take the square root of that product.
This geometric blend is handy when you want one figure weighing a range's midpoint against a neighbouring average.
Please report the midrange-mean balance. 12.8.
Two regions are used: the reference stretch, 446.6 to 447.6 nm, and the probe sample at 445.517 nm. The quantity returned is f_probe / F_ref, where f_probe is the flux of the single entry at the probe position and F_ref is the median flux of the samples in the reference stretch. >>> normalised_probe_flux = 1.04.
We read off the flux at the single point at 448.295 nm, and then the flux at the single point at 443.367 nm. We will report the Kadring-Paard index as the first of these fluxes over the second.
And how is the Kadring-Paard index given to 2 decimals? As 1.09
